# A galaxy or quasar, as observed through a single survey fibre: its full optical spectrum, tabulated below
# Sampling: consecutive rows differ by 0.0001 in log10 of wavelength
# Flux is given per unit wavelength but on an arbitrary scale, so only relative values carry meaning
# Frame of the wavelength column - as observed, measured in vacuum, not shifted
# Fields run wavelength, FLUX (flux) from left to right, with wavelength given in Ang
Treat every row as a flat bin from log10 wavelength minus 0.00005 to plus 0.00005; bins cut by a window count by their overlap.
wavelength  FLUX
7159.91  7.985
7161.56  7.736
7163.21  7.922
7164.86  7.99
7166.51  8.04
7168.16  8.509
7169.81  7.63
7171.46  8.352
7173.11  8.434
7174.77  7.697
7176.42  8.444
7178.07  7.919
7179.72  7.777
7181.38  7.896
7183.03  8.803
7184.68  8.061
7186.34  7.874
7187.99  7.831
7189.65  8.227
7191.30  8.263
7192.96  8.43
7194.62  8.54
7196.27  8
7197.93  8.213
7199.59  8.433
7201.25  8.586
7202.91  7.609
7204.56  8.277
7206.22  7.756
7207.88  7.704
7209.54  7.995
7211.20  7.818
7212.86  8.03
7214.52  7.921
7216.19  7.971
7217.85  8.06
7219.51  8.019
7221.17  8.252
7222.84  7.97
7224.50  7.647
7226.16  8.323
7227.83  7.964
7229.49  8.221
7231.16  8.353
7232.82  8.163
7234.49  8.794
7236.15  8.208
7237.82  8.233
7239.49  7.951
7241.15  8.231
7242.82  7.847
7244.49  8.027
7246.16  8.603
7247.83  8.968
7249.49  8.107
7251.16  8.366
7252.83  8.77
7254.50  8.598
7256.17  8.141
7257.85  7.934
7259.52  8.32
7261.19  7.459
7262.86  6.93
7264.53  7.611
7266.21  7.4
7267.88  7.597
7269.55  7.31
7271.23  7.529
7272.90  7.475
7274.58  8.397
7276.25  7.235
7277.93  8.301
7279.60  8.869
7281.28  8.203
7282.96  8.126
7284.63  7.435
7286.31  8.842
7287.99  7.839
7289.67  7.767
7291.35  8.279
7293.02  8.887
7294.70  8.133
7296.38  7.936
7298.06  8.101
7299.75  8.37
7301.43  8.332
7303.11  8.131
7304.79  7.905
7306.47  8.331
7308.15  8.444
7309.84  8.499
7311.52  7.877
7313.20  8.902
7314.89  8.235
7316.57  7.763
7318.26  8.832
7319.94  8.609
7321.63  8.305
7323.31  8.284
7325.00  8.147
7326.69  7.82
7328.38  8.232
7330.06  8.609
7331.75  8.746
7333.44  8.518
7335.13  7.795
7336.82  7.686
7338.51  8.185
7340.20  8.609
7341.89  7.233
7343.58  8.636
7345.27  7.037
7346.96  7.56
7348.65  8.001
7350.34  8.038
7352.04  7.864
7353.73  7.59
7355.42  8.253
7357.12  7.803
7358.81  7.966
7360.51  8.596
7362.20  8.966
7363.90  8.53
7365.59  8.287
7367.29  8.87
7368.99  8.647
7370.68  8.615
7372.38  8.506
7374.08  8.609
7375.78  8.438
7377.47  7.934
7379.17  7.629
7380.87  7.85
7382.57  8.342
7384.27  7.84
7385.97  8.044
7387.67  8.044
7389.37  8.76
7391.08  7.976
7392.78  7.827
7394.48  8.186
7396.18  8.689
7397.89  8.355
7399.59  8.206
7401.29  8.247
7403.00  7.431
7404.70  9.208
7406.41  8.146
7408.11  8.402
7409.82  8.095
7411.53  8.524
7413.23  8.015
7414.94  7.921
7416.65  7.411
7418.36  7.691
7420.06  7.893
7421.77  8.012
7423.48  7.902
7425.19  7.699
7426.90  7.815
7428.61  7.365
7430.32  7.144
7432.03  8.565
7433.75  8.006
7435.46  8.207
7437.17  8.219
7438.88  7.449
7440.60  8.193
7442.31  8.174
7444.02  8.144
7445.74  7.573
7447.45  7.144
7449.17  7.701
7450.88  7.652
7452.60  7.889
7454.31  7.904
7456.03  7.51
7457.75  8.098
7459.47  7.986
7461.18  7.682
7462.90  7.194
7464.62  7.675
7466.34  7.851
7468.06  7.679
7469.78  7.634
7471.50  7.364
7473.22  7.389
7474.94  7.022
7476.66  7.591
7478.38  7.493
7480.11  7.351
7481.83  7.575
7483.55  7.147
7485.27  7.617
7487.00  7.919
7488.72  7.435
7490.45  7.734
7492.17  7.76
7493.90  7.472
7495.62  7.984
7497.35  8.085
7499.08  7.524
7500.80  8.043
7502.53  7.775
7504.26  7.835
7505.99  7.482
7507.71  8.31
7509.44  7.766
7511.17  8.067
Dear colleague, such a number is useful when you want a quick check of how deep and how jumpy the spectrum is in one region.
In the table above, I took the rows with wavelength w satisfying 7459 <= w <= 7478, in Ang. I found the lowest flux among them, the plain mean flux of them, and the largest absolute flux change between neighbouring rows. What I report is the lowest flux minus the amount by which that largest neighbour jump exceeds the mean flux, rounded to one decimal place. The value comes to 14.0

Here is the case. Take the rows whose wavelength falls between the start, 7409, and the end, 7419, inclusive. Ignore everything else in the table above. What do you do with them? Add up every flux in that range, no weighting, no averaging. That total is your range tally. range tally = 48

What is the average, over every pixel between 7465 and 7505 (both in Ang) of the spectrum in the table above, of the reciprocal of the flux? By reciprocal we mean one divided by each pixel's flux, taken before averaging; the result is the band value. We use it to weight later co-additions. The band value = 0.131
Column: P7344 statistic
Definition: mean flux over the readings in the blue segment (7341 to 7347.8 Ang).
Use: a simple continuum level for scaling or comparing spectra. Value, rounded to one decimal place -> 7.6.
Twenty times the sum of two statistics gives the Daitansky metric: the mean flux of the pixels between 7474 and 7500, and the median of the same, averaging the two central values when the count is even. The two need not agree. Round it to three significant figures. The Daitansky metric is 303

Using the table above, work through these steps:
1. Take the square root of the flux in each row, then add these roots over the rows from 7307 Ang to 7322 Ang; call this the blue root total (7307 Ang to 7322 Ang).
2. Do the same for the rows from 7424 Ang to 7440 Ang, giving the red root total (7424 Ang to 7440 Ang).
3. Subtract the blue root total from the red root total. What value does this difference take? -0.9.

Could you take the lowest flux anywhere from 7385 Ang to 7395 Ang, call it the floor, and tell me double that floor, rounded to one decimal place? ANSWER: 15.7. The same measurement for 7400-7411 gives 14.9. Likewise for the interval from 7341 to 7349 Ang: 14.1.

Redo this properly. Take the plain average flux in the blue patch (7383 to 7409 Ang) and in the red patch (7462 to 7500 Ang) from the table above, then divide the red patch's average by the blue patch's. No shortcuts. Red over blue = 0.92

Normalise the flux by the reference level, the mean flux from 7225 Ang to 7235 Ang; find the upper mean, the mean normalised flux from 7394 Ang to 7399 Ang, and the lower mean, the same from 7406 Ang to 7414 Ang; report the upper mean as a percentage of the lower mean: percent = 102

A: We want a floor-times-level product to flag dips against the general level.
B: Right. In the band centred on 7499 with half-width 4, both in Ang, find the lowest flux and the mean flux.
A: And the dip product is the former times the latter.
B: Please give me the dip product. 59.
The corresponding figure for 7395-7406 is 62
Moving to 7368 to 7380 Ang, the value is 64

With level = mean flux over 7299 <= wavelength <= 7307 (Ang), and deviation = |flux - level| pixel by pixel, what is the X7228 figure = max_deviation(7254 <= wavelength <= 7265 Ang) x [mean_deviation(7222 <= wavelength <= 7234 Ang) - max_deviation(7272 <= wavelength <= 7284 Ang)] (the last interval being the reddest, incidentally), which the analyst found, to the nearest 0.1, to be -1.0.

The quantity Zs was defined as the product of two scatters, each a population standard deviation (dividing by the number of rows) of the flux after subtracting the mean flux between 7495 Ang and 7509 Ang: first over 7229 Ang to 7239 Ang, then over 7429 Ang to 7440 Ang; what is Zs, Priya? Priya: 0.105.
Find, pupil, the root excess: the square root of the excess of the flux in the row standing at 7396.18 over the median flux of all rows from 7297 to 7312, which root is 0.60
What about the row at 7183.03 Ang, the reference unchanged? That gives 0.69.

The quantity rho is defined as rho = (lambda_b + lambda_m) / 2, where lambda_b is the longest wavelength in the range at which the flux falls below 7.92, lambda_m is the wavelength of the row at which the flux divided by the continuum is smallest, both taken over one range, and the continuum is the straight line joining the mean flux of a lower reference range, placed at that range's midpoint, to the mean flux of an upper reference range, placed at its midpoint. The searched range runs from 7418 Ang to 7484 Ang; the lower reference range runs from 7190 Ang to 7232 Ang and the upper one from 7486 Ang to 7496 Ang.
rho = 7479.2 Ang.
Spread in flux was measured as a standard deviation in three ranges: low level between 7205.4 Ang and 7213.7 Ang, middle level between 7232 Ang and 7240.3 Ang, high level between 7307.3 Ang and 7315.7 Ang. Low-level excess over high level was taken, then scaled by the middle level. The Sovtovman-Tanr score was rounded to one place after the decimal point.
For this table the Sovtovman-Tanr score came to -0.7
